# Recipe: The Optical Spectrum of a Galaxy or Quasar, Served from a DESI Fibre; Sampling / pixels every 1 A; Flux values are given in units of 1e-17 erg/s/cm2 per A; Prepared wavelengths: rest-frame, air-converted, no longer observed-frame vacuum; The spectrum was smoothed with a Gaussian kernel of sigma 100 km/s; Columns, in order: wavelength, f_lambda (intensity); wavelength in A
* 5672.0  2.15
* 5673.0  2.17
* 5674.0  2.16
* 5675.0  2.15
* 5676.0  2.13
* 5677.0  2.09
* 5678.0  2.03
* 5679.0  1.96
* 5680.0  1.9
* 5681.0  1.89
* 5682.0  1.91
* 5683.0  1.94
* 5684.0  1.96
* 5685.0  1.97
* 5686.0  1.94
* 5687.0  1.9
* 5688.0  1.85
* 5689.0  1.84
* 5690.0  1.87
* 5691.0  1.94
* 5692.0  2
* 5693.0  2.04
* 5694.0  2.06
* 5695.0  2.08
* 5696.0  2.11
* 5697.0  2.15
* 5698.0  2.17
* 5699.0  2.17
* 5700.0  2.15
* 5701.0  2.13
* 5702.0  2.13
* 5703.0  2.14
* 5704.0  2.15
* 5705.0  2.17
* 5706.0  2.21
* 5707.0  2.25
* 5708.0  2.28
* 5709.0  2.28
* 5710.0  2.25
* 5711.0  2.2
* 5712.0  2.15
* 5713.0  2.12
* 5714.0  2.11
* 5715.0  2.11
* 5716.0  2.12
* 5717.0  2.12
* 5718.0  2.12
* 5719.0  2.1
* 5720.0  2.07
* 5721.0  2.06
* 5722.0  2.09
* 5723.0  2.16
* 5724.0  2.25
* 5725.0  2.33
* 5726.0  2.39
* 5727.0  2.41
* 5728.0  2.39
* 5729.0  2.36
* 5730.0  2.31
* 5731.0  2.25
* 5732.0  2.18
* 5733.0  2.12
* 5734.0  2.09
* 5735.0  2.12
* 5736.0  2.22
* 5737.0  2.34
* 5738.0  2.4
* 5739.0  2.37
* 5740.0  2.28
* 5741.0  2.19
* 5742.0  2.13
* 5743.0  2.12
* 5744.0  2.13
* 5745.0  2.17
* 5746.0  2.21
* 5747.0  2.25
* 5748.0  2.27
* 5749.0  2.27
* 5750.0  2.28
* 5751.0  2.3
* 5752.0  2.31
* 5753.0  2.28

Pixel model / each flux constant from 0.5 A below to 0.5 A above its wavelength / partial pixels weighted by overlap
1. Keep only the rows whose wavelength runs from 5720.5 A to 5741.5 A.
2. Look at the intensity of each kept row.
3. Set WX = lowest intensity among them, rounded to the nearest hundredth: 2.06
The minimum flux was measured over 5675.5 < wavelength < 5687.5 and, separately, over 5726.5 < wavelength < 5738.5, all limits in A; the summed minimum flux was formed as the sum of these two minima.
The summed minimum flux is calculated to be 3.98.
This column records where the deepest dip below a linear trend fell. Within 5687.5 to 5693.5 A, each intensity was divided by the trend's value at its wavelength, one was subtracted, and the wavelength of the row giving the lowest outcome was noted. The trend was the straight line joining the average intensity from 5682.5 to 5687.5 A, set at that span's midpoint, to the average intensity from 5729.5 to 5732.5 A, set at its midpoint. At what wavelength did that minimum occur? 5689.0 A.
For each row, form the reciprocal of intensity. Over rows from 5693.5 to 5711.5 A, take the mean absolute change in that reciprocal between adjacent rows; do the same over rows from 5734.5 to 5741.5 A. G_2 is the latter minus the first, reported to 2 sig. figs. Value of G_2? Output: 0.011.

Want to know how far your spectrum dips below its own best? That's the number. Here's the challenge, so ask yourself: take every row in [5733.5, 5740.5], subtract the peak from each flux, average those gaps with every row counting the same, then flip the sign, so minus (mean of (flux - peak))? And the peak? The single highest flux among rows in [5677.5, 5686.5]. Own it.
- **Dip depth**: -0.23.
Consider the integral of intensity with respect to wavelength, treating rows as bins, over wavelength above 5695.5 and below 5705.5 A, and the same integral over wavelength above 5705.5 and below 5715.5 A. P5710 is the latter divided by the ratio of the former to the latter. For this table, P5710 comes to 22.5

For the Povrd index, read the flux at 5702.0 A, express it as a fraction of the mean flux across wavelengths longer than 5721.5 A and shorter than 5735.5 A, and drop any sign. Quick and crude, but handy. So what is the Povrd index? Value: 0.95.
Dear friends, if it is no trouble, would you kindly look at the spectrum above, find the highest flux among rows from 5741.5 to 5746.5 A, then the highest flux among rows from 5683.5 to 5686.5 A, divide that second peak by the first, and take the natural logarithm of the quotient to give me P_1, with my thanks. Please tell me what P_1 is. -0.11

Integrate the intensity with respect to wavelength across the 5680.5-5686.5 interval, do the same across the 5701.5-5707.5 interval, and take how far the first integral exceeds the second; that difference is -1.44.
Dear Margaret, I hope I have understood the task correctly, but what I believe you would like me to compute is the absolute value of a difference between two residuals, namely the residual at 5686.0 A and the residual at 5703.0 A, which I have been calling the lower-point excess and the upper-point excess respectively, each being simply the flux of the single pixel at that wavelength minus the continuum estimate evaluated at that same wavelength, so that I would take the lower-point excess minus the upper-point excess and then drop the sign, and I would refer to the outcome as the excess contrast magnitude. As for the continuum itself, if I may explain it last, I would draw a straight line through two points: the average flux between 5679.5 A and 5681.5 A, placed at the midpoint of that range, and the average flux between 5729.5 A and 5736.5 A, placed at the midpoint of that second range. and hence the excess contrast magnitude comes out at 0.11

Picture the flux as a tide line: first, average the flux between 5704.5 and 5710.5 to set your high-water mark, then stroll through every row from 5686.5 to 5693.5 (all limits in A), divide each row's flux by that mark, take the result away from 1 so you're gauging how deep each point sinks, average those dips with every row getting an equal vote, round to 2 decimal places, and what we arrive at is 0.14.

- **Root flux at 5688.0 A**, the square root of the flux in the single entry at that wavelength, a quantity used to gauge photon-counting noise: 1.36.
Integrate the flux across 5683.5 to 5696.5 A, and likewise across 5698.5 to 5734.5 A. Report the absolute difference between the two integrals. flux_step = 53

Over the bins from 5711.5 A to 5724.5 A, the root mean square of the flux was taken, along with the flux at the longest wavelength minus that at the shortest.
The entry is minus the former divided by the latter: -21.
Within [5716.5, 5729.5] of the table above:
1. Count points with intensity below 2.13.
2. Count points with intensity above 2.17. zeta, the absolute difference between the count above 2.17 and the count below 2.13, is 0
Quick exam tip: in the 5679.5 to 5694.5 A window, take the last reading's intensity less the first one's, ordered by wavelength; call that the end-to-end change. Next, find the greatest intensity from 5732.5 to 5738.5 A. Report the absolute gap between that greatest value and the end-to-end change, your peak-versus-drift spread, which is 2.24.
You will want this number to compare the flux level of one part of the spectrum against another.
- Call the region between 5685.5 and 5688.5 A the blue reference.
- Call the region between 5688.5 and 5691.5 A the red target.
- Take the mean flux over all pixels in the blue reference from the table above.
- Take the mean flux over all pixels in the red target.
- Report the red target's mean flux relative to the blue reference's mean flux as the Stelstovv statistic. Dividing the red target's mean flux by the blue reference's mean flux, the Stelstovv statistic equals 0.99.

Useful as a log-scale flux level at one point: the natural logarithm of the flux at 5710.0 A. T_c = 0.81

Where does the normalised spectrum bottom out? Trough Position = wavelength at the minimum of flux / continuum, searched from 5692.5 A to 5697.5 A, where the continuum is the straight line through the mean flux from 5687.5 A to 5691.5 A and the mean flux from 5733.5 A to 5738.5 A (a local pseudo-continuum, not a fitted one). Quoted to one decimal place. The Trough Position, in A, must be 5693.0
